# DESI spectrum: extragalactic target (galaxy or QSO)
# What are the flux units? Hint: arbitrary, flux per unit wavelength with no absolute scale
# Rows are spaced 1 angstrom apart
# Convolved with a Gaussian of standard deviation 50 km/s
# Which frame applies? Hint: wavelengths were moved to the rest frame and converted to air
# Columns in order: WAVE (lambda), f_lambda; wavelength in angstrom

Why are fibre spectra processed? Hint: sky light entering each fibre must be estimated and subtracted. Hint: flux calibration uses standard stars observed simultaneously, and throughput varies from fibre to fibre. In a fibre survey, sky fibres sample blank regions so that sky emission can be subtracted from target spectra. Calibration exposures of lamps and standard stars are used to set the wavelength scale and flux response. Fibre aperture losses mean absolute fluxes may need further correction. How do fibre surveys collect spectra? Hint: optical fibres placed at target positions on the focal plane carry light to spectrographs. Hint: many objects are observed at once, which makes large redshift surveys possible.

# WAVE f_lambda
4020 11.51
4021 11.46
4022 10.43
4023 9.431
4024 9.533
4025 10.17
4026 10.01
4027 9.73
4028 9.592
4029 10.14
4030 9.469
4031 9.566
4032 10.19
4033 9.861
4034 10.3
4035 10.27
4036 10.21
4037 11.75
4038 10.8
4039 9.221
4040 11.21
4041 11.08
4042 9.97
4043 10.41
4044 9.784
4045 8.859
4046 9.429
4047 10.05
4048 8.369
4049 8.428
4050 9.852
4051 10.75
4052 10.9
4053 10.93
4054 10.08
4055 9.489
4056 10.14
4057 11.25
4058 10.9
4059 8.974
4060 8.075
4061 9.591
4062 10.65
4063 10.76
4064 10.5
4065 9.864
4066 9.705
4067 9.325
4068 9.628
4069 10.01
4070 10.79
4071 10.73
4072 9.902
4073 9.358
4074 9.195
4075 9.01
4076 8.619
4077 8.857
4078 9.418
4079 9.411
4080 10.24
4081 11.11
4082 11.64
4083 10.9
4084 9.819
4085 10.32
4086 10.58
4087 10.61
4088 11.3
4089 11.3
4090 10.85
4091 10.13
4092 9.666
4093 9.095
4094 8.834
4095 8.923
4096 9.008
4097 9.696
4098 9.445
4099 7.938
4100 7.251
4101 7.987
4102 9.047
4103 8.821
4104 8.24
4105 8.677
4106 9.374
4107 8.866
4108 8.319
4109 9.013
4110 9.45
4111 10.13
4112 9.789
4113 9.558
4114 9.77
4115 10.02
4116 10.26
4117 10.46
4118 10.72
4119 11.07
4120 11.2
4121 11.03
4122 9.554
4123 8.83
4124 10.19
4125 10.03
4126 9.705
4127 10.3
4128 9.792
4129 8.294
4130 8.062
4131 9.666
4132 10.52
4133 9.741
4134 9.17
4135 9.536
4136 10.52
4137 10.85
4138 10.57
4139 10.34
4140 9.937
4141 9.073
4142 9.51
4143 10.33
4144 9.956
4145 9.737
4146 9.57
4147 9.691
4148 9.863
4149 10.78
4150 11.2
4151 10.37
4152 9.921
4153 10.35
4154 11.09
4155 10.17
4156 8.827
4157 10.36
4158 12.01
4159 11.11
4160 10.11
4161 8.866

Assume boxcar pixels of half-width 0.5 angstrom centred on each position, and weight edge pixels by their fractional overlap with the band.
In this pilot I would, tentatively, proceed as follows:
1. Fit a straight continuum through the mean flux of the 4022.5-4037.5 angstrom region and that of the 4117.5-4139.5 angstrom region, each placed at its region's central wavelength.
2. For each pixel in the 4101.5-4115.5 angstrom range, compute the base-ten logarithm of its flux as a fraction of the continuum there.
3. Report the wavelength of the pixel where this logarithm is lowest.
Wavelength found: 4104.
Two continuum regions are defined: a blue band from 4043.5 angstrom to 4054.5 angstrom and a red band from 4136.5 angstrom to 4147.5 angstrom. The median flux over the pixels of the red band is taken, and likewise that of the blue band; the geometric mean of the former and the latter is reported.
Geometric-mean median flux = 9.9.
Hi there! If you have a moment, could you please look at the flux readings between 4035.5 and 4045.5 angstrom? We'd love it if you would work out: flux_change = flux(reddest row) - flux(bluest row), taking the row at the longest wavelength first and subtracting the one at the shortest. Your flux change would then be -1.4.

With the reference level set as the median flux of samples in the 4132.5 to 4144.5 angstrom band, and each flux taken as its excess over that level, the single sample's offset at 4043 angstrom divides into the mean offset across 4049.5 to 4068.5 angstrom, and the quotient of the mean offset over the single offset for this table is 0.27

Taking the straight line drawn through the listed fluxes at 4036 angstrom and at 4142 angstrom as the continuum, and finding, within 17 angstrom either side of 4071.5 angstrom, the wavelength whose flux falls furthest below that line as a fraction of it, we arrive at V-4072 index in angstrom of 4060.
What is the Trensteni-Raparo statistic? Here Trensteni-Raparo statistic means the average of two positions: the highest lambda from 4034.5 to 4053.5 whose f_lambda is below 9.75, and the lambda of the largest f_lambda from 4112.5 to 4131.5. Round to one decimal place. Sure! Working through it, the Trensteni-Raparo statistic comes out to 4084.5 angstrom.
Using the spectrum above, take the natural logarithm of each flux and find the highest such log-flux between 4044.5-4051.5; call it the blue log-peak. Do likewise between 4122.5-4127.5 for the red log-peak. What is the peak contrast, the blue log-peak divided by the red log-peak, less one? 0.018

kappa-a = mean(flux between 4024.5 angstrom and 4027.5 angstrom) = 10.0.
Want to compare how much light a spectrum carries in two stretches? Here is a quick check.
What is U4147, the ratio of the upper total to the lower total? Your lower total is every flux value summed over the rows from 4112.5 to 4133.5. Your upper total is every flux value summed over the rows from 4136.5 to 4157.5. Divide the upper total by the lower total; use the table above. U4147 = 1.02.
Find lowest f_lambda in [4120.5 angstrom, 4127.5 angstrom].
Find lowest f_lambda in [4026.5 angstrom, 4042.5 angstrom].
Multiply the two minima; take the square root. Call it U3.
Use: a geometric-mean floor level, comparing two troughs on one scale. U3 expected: 9.0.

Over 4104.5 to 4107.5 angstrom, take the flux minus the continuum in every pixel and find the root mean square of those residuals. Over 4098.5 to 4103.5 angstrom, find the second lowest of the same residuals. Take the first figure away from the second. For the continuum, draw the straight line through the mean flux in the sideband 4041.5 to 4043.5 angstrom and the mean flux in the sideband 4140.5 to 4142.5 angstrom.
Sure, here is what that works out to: -2.4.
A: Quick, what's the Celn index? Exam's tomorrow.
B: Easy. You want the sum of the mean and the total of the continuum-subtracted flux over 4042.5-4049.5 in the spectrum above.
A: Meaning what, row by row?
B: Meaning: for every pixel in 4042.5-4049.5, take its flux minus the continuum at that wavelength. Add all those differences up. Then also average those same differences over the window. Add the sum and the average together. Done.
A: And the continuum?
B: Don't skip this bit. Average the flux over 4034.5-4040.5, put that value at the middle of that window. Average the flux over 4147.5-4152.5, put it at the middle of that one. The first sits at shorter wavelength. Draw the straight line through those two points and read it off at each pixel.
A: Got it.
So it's -10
